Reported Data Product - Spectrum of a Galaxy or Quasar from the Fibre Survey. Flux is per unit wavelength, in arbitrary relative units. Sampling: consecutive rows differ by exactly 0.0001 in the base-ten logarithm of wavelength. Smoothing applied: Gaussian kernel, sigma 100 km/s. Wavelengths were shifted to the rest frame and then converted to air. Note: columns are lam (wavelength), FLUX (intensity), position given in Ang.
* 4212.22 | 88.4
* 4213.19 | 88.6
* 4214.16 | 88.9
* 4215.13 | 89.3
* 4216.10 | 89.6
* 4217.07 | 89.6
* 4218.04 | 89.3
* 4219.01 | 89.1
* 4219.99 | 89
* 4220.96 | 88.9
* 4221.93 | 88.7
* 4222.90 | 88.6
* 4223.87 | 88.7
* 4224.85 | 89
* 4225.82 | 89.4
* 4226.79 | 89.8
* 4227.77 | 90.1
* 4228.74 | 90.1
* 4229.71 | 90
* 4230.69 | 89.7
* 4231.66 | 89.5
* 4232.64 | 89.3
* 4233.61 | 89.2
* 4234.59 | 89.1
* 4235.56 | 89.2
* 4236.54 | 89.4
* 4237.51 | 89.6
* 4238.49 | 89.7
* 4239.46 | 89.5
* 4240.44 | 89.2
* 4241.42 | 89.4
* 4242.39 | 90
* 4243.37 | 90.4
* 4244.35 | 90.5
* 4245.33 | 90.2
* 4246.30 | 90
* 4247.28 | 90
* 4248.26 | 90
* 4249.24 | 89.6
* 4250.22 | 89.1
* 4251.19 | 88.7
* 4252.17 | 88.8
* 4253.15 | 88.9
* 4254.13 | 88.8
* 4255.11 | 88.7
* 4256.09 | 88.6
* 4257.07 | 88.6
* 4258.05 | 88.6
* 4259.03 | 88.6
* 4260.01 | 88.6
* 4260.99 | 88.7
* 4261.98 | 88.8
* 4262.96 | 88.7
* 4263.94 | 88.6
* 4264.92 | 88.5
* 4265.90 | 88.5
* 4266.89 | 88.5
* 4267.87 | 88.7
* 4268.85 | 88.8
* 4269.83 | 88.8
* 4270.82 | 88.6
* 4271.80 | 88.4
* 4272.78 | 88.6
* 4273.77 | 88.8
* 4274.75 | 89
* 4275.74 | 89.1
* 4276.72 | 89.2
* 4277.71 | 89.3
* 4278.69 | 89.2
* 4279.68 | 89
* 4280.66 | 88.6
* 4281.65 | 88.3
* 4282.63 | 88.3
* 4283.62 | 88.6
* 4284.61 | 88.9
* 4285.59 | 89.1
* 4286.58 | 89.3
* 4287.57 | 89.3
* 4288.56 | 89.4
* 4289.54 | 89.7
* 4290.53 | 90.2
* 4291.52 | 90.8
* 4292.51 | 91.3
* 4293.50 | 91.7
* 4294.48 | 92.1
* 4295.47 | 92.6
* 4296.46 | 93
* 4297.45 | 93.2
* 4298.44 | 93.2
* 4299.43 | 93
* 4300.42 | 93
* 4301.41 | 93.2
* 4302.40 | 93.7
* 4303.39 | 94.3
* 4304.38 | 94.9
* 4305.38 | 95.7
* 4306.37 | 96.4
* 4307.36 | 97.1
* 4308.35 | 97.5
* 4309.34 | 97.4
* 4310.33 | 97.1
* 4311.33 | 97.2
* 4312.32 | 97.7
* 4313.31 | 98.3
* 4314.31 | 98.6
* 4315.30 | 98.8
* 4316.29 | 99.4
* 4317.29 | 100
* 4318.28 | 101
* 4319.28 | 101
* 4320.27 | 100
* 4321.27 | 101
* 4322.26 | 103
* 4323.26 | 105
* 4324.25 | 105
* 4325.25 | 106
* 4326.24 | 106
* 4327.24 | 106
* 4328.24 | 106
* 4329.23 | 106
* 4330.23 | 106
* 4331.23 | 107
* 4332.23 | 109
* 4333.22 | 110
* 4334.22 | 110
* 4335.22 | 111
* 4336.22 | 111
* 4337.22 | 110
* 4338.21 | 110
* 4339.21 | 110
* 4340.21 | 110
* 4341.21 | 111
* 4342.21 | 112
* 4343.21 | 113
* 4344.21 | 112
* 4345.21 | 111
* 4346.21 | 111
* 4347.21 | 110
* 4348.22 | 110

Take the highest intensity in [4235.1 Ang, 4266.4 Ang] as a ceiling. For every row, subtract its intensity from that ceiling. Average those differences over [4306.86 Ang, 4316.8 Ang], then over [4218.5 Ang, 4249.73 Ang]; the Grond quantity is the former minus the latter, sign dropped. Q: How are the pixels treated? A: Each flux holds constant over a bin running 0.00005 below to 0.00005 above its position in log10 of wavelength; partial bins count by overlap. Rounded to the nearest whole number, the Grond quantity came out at 8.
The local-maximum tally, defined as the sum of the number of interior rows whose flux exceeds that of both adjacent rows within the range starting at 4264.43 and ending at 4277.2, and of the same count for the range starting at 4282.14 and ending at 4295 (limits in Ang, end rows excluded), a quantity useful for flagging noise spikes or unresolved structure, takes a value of 0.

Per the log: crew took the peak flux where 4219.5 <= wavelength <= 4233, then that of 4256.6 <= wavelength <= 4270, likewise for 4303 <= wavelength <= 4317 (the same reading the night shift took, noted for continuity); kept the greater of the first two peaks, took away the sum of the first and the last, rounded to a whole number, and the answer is -99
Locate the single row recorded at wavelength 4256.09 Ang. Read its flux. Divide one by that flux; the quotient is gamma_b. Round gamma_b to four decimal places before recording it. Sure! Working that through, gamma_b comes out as 0.0113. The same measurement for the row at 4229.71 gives 0.0111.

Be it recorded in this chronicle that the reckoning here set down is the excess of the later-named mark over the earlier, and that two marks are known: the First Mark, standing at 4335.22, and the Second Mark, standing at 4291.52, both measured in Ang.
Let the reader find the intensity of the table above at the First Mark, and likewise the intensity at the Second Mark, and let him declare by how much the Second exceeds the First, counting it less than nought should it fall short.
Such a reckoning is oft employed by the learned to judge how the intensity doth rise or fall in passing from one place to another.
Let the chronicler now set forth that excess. -20.2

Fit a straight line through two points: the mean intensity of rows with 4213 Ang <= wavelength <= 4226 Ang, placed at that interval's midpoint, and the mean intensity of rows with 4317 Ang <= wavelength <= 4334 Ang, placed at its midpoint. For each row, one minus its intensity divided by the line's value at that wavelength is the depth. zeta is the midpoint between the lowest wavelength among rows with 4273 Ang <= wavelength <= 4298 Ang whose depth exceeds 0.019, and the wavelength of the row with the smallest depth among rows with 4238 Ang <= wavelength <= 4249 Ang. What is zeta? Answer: 4256.1 Ang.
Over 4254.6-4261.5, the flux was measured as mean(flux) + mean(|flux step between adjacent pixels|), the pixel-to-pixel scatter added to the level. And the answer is 89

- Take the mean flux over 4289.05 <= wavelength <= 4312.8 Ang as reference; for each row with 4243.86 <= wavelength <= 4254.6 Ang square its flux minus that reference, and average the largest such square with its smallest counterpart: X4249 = 20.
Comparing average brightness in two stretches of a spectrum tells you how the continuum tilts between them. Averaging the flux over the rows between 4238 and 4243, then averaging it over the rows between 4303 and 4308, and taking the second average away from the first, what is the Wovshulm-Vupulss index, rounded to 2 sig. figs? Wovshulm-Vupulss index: -6.1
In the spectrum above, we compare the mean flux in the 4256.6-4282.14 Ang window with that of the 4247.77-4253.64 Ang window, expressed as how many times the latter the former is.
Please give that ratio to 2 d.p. 0.99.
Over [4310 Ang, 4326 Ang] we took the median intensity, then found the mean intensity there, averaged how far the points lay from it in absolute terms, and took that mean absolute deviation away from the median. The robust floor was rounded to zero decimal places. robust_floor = 98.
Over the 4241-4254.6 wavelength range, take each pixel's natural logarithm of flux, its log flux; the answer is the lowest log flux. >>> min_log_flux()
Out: 4.49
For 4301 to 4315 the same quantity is 4.53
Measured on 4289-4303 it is 4.50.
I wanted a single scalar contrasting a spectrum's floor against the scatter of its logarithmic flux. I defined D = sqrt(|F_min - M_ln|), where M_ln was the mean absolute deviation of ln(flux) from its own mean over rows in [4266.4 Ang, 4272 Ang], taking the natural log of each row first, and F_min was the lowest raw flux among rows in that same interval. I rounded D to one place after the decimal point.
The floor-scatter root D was 9.4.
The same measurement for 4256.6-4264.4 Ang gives 9.4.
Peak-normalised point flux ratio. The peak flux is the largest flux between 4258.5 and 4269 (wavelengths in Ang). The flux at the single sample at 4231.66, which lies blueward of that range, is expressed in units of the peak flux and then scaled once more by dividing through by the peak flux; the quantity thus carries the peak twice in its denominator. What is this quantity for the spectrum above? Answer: 0.0114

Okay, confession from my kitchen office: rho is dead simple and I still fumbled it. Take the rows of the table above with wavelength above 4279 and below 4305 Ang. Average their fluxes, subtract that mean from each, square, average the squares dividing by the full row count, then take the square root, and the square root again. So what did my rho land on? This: 1.44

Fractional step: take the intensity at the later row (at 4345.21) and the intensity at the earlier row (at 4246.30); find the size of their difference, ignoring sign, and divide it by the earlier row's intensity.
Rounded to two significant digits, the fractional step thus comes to 0.23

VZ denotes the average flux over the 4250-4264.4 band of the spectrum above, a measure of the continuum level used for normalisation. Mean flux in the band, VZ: 88.7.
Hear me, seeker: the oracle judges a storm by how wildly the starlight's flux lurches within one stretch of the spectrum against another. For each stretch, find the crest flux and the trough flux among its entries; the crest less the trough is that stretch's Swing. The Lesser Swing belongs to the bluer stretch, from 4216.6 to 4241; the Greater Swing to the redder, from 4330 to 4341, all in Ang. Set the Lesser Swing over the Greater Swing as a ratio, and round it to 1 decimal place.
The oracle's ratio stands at 0.3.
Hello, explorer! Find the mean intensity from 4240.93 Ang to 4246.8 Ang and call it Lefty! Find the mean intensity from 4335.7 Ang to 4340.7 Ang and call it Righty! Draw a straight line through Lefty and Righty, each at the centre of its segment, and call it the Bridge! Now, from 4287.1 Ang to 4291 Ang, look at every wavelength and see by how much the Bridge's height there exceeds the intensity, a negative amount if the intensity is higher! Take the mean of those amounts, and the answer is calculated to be 10.1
